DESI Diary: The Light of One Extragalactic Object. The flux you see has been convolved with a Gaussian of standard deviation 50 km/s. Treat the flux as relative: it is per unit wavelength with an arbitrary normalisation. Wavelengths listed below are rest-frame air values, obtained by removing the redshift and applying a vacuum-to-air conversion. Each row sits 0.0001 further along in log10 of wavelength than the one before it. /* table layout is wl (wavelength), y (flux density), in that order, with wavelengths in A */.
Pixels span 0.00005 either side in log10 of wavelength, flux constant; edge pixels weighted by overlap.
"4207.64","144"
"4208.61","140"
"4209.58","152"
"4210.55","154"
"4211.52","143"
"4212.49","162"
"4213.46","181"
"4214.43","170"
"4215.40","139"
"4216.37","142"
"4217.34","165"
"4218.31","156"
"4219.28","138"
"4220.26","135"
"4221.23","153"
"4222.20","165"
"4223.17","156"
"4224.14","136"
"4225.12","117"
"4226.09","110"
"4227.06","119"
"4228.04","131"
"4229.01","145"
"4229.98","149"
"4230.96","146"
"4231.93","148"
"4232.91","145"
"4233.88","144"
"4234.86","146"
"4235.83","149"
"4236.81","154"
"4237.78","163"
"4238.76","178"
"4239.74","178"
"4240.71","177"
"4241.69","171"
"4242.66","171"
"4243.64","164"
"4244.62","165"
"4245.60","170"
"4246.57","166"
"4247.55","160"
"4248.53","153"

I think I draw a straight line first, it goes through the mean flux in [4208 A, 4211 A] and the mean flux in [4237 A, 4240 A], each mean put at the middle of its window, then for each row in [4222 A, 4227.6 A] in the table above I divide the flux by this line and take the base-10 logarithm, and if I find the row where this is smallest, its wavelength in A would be 4226.09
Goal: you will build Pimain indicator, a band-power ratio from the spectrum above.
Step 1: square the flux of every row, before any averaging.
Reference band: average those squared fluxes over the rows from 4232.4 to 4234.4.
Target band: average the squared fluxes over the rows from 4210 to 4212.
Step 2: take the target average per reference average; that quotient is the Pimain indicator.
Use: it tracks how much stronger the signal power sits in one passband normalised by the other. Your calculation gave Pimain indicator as 1.06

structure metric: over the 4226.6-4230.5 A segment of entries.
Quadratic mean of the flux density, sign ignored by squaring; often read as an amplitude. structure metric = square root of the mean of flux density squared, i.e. 137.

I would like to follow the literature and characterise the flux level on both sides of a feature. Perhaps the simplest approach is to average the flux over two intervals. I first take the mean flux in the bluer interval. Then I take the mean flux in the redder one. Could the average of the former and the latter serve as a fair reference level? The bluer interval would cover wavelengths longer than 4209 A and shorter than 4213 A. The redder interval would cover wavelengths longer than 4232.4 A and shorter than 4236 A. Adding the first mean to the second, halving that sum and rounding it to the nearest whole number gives 149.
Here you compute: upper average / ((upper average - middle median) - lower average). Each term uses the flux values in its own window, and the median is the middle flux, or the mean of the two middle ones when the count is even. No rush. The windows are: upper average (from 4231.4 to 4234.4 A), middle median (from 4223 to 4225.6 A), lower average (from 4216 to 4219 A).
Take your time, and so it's -1.0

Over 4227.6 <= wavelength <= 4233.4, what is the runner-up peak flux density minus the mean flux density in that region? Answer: 4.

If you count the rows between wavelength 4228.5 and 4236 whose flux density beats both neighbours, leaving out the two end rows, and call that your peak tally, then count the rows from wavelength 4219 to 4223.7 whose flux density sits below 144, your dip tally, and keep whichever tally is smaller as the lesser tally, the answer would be 2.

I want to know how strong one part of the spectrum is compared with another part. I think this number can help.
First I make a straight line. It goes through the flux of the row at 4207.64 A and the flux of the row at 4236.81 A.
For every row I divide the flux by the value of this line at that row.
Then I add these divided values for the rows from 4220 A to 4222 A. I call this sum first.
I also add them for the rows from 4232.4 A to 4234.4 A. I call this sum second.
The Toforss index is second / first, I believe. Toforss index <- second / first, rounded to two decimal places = 0.98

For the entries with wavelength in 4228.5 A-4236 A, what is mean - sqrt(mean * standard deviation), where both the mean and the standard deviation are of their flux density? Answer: 130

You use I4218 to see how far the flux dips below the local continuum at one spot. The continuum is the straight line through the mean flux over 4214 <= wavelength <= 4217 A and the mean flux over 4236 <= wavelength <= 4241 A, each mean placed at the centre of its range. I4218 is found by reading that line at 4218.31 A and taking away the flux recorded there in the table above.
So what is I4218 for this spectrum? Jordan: -3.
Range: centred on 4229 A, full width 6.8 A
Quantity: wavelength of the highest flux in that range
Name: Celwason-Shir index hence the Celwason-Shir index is 4229.98 A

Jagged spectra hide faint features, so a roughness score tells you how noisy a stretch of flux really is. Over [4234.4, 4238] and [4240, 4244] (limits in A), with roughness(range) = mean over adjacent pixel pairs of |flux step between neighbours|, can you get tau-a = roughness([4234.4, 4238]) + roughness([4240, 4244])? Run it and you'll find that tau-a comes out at 10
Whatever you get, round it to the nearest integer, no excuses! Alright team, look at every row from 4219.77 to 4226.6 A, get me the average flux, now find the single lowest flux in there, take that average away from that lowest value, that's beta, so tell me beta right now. -29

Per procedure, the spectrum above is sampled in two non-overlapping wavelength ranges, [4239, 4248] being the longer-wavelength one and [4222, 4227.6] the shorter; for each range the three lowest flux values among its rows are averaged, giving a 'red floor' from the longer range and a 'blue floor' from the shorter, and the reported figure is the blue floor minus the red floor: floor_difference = -48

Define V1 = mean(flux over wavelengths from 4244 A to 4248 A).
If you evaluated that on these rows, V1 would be 165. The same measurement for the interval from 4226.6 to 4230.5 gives 136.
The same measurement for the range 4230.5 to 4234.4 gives 146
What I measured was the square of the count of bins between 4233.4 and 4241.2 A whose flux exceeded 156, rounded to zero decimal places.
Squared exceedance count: 16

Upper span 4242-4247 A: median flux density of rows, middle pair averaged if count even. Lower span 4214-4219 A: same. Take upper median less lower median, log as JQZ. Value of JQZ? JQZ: 10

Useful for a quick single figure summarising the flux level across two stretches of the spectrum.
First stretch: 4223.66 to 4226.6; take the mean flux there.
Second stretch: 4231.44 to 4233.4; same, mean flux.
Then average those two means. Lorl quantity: 134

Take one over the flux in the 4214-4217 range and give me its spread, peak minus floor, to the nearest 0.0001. 0.0013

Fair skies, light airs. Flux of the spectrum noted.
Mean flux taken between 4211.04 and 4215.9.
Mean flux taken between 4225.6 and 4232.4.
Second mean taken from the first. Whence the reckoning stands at 24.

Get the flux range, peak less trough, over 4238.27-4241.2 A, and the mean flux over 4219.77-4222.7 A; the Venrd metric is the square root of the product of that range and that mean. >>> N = 12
